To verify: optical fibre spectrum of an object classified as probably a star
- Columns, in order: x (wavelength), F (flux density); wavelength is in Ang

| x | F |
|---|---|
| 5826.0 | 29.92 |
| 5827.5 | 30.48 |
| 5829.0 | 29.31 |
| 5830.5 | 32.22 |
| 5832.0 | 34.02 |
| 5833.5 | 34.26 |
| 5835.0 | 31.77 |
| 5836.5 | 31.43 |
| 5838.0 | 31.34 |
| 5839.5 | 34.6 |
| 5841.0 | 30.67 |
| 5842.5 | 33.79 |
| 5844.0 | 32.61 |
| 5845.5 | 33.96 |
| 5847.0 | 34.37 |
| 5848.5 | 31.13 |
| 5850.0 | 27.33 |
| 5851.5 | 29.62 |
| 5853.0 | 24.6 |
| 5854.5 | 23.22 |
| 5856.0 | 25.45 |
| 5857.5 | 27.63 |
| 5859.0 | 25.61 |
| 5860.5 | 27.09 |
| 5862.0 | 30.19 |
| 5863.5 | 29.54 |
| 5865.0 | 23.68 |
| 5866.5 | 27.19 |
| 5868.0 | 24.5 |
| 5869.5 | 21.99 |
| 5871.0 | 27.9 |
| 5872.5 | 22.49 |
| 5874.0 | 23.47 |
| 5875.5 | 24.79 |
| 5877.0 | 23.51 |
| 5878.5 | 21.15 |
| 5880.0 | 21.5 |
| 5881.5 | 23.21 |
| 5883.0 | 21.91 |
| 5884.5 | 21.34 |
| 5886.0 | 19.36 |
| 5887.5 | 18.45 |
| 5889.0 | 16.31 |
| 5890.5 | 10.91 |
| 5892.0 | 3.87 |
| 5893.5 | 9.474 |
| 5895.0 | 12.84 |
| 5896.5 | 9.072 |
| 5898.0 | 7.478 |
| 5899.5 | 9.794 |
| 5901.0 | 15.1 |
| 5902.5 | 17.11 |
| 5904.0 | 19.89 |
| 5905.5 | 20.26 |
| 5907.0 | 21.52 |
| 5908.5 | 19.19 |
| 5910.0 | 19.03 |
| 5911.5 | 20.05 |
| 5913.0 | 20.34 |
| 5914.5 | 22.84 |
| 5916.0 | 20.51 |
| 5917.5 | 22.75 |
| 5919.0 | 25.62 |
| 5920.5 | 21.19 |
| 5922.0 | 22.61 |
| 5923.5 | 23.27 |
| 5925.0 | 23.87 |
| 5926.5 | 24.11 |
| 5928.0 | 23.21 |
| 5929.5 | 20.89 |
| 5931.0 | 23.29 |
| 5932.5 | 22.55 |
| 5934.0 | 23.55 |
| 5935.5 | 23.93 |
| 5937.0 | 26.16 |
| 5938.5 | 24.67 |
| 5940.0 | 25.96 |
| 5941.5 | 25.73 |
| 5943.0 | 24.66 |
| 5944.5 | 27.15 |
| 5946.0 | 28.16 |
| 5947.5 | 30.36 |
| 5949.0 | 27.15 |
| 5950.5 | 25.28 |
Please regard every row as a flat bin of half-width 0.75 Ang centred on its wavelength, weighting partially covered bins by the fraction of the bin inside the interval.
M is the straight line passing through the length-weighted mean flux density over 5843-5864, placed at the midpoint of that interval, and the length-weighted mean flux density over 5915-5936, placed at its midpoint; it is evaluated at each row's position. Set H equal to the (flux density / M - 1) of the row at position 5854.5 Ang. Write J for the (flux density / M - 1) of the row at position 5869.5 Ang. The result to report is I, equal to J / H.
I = 1.0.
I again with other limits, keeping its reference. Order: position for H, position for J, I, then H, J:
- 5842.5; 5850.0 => -0.4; 0.1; -0.06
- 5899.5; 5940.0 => -0.3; -0.6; 0.19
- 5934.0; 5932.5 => 0.1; 0.1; 0.01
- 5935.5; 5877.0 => -1.5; 0.1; -0.13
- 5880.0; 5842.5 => -0.7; -0.2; 0.14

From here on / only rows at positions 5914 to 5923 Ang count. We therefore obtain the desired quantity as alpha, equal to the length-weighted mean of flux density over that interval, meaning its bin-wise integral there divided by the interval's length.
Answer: 23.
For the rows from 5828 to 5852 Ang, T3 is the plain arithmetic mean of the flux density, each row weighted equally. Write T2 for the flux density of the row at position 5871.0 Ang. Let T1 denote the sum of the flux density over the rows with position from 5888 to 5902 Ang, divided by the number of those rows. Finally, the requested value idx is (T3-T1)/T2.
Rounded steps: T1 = 11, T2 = 27.9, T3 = 32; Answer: 0.8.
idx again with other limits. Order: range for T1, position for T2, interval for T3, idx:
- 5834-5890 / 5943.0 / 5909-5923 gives -0.2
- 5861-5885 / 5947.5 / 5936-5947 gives 0.1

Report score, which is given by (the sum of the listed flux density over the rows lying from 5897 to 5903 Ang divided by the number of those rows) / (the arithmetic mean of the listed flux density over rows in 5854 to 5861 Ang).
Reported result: 0.5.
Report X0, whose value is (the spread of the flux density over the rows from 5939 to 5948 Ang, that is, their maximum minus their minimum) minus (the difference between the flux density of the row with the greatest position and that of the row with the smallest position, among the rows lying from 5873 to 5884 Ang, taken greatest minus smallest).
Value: 7.3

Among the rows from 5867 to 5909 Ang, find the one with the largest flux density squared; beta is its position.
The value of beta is 5871.0 Ang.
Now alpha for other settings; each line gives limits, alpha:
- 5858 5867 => 27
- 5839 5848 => 33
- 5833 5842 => 32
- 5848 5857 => 27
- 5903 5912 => 20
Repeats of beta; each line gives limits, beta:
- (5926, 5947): 5946.0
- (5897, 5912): 5907.0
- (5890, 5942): 5937.0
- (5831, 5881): 5839.5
